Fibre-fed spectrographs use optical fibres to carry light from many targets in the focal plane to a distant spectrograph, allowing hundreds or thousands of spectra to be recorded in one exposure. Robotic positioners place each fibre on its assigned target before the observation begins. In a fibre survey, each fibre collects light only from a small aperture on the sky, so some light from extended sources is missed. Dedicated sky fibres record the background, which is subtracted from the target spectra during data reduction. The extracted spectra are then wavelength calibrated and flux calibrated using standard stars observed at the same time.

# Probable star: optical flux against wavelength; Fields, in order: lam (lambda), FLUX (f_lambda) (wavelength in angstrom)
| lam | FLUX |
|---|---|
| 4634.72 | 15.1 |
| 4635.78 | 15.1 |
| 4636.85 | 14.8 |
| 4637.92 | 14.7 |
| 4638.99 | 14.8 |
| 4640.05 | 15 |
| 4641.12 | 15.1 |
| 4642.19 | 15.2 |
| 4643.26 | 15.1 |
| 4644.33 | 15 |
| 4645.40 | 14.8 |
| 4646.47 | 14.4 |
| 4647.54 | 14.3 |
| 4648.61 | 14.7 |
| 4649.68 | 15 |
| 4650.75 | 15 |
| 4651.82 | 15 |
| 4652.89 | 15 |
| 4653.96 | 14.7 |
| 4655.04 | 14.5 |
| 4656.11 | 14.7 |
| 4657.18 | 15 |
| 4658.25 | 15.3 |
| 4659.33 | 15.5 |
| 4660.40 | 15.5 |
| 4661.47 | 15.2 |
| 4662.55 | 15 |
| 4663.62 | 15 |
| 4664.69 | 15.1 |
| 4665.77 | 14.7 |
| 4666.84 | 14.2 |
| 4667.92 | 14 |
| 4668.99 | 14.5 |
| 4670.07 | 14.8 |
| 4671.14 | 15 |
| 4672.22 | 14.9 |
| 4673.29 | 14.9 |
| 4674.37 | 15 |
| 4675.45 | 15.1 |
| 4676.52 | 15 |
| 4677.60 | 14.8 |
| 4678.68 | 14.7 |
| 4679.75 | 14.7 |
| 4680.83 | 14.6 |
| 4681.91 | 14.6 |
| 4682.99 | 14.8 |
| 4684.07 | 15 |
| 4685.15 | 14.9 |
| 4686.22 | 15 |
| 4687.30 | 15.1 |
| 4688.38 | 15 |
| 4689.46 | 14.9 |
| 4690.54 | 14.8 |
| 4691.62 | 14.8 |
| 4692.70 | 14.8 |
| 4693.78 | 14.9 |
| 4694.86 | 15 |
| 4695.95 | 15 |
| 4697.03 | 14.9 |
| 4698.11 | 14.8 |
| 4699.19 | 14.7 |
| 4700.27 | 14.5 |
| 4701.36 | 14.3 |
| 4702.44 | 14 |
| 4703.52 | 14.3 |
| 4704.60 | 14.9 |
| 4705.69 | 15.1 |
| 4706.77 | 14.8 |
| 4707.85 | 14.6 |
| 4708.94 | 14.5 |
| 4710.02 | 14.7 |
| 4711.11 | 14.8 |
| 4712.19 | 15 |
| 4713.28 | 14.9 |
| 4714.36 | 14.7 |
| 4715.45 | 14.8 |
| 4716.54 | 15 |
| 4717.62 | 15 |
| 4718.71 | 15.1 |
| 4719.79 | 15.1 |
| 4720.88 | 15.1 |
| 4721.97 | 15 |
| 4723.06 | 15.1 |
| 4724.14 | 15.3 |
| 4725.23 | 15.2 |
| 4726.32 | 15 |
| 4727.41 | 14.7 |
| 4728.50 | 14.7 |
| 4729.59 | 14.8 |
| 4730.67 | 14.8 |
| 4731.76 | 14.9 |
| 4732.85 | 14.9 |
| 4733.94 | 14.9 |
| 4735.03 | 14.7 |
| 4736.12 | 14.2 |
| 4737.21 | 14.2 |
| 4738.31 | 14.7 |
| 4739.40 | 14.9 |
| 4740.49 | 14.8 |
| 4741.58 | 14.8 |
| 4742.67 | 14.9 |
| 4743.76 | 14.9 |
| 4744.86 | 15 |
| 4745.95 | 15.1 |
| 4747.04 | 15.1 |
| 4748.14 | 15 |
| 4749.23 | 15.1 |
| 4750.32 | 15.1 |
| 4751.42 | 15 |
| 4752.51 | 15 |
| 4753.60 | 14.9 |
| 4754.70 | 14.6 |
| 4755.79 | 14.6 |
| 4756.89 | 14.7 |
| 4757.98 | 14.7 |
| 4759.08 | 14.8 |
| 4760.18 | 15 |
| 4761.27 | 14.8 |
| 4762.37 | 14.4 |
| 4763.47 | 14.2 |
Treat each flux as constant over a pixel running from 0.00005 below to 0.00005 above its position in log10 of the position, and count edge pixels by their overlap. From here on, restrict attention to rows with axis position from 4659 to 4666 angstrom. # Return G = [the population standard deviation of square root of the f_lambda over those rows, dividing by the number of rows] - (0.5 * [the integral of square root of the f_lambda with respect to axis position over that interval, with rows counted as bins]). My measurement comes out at -13.6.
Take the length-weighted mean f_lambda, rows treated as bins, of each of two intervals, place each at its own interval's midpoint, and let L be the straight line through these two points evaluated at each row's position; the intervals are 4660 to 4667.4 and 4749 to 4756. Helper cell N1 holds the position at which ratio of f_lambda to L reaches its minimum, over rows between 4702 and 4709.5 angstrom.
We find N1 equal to 4702.44 angstrom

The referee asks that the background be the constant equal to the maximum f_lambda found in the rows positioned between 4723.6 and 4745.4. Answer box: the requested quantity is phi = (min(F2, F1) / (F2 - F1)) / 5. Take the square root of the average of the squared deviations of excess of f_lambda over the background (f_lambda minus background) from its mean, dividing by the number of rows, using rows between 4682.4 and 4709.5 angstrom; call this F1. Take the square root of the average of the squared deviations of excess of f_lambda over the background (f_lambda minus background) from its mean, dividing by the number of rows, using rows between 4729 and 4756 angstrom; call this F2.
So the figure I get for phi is -1.4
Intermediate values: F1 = 0.27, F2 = 0.235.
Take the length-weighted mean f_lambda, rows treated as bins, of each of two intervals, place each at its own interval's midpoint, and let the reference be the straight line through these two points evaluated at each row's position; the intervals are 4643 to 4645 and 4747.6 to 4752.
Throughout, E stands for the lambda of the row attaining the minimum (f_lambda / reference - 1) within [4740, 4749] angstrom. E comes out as 4741.58 angstrom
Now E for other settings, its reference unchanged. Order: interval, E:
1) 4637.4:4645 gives 4637.92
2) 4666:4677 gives 4667.92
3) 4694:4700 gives 4699.19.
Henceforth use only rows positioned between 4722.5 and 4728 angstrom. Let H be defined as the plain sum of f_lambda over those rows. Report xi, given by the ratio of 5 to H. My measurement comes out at 0.0664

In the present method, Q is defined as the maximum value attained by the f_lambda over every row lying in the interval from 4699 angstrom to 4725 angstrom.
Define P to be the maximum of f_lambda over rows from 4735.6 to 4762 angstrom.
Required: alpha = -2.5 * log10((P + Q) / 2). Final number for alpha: -2.955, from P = 15.1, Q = 15.3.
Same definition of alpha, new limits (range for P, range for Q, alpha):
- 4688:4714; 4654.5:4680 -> -2.962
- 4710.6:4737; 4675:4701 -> -2.955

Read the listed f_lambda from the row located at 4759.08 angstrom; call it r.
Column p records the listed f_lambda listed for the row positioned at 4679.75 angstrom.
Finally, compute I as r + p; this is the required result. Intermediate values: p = 14.7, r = 14.8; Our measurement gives 29.5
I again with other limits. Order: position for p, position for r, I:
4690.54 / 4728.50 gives 29.5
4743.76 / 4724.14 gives 30.2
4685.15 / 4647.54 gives 29.2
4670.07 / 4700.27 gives 29.3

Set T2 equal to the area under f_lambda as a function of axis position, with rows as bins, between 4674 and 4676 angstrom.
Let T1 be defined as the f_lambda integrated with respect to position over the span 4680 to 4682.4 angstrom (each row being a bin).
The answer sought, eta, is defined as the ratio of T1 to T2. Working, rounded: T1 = 35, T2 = 30.2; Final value 1.16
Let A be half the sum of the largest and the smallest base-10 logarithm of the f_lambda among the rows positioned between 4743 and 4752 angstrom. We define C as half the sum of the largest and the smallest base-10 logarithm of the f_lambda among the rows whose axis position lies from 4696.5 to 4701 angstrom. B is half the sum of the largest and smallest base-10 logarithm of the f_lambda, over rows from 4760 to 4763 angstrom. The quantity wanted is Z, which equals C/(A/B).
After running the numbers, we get 1.16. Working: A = 1.176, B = 1.167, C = 1.17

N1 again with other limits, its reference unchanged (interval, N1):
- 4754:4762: 4754.70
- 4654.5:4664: 4655.04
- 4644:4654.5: 4647.54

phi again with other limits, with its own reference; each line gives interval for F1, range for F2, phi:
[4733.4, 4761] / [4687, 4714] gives 2.0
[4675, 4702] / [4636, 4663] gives 0.4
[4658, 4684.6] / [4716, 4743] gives -0.6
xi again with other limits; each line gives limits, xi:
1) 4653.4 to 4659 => 0.0674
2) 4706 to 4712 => 0.0681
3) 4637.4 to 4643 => 0.0668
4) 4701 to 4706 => 0.0689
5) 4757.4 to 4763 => 0.0678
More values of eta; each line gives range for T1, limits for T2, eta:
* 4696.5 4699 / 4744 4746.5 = 0.99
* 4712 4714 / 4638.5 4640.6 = 0.95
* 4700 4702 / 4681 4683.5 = 0.78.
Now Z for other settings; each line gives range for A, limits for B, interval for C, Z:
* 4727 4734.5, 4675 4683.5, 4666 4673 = 1.16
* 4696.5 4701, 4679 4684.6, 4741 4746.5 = 1.18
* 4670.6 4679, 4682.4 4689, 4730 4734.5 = 1.17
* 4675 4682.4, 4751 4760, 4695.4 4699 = 1.17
